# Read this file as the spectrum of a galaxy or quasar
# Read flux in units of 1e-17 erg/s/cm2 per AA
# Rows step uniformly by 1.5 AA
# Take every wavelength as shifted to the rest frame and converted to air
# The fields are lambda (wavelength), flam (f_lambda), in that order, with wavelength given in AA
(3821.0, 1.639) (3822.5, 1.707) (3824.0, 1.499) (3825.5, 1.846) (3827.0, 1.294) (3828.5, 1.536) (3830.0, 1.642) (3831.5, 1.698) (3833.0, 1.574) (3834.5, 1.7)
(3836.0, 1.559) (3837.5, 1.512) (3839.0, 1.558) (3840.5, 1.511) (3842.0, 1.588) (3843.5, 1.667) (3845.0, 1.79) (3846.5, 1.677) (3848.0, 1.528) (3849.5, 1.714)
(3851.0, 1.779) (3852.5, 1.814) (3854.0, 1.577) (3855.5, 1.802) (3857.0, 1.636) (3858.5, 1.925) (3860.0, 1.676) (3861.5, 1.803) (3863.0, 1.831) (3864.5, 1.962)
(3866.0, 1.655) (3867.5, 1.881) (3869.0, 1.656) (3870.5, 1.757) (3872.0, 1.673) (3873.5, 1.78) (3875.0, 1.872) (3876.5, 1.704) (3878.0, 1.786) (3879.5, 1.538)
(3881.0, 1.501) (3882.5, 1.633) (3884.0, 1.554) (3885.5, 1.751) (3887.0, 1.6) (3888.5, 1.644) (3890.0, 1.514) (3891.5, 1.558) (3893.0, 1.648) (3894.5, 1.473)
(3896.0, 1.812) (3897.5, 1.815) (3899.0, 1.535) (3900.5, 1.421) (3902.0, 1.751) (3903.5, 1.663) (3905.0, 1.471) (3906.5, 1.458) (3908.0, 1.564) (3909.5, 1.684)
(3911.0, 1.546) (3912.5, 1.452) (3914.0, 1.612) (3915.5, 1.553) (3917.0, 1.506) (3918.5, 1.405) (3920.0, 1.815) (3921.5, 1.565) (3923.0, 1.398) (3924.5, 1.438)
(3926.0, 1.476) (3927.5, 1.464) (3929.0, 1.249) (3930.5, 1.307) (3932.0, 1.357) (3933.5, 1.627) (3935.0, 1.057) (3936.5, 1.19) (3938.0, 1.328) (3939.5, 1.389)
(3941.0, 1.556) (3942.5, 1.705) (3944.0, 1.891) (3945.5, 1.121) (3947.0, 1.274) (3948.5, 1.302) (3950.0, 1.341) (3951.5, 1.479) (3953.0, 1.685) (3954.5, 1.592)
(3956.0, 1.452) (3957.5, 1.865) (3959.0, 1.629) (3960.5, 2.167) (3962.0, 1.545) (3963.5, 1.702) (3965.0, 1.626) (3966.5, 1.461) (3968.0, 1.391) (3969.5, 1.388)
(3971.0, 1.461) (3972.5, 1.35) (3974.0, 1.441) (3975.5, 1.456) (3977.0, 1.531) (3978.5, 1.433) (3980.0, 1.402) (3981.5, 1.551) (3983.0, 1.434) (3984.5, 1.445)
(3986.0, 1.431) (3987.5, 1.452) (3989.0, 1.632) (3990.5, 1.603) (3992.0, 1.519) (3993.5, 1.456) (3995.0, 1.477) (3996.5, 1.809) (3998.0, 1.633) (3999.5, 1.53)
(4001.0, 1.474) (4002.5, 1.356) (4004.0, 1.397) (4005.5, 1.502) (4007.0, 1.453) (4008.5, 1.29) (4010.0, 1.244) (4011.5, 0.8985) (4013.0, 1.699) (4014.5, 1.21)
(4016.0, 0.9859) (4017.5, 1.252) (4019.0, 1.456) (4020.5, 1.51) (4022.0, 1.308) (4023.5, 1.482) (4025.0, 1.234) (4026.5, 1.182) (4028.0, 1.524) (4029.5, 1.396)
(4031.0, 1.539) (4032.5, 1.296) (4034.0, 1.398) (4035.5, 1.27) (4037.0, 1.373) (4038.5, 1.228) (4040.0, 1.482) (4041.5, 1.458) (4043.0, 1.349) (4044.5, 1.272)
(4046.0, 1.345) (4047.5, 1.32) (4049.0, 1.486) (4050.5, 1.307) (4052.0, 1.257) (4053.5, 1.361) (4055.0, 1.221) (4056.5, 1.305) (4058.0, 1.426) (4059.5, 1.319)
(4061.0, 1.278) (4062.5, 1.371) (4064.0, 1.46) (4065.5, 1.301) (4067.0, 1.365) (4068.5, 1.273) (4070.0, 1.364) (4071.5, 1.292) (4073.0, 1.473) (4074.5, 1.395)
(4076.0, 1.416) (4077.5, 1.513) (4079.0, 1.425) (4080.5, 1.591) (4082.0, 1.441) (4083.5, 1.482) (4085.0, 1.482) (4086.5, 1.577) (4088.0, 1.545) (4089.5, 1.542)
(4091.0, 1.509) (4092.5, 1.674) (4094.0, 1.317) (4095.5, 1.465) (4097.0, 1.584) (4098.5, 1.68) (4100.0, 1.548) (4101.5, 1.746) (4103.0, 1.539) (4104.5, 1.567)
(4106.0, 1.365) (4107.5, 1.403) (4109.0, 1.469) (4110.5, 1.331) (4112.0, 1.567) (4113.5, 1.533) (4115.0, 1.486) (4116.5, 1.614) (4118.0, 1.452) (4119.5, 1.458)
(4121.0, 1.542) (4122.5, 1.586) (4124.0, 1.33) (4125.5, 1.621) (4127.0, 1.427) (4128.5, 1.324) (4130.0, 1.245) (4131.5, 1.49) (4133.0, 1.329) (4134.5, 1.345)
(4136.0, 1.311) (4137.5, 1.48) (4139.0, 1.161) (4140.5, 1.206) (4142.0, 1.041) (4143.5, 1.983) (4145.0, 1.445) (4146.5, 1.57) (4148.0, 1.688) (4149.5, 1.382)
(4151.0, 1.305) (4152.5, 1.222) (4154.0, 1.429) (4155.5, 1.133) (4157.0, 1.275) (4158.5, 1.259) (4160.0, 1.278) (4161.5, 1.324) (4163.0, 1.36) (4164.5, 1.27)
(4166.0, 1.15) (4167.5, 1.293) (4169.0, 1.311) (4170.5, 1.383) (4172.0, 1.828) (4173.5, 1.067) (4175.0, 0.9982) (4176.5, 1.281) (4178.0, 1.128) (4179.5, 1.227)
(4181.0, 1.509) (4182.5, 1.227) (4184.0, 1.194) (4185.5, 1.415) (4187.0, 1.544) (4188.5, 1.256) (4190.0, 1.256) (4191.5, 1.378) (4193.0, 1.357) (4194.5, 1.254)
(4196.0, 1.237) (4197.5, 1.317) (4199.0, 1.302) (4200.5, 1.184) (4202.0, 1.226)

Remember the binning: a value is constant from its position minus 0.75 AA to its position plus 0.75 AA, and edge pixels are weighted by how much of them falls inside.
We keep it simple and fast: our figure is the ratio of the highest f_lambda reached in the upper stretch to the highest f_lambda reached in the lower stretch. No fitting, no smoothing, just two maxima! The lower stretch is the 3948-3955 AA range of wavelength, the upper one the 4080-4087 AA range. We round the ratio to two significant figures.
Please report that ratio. 0.94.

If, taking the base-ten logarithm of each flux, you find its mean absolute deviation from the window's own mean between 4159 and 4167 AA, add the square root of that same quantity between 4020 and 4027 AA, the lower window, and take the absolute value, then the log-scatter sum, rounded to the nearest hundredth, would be 0.22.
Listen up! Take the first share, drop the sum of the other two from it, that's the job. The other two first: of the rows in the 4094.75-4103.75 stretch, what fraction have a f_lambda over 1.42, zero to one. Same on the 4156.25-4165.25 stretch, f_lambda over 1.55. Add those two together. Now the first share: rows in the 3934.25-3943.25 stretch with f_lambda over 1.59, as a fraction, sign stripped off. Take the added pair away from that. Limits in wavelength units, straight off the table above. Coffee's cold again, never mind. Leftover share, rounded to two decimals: -0.83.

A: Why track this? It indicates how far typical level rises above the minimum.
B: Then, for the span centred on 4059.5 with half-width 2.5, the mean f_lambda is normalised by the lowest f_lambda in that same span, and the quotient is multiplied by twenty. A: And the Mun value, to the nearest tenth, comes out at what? 21.0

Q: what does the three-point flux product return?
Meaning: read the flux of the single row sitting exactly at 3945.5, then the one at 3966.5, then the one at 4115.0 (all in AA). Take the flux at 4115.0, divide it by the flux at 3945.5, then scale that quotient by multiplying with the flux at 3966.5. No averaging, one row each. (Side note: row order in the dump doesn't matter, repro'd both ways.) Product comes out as 1.94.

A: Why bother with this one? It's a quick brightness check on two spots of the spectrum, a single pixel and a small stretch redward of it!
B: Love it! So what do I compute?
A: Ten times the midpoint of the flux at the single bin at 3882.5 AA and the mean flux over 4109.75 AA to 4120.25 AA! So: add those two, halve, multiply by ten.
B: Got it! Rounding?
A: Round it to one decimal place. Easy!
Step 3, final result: 15.6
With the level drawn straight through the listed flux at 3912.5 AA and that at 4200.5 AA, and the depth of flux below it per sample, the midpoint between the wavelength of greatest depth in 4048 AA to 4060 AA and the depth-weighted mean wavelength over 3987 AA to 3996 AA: 4022.9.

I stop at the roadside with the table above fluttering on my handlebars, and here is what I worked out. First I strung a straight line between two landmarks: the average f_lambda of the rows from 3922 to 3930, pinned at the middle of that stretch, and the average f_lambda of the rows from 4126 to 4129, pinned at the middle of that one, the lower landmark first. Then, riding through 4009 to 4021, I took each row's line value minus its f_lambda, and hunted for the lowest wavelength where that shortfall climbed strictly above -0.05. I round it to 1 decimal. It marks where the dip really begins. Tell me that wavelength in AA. 4010.0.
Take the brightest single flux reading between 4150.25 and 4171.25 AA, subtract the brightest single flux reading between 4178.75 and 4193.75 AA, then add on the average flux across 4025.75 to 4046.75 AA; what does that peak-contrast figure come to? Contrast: 1.25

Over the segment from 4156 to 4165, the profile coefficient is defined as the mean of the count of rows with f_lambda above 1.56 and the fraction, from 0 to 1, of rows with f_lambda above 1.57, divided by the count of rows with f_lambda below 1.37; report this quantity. 0.00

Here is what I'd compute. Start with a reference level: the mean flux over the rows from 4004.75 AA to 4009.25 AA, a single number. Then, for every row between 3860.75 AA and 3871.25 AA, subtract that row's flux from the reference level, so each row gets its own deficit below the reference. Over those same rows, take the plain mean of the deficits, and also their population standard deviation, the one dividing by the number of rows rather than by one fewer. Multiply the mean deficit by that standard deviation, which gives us -0.040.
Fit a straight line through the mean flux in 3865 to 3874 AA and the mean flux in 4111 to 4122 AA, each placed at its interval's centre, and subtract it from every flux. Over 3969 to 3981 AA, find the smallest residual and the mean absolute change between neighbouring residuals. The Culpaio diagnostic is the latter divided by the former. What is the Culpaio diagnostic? -0.24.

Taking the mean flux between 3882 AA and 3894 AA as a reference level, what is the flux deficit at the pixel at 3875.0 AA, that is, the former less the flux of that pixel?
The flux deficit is -0.26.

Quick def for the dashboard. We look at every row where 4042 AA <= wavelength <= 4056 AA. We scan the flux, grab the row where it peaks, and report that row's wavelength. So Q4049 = 4049.0 AA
